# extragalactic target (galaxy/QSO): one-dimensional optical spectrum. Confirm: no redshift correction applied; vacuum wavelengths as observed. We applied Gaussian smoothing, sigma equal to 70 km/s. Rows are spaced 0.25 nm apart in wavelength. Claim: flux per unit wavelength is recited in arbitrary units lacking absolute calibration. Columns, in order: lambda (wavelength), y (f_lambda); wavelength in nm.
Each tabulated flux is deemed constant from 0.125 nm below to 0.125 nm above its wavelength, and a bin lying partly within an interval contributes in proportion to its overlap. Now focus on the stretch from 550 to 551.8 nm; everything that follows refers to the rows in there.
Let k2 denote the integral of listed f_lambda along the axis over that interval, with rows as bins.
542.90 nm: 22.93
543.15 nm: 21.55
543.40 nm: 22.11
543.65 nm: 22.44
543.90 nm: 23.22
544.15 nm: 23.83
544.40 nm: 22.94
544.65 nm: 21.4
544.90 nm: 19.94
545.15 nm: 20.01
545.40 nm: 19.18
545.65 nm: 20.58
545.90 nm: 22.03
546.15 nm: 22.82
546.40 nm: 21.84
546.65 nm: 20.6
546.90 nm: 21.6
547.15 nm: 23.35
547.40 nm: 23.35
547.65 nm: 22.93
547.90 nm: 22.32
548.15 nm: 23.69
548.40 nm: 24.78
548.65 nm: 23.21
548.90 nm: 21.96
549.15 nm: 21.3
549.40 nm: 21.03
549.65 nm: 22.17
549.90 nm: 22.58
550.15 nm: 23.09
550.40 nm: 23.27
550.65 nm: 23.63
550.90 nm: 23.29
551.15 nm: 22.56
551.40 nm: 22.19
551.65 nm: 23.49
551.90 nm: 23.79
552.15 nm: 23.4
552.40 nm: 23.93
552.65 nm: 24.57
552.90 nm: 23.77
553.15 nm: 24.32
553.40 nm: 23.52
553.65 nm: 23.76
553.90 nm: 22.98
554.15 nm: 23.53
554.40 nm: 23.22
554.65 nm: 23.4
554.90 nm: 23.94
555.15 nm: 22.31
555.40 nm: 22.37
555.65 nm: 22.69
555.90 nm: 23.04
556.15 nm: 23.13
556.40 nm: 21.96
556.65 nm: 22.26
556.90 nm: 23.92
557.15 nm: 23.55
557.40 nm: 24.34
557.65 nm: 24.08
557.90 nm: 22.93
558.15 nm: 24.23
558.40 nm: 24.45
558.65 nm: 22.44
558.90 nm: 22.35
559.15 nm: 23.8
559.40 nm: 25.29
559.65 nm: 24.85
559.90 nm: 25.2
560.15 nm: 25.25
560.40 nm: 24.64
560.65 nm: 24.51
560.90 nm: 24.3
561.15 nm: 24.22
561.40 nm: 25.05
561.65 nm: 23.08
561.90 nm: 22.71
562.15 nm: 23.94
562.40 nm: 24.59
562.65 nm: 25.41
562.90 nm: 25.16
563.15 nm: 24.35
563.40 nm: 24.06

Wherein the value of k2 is 42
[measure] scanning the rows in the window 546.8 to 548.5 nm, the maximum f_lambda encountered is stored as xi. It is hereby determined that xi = 24.78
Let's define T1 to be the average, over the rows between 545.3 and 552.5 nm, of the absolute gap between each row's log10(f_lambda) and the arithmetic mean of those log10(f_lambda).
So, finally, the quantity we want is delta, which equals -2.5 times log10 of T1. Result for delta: 4.3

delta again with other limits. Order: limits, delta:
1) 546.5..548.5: 4.3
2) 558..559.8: 4.5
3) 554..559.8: 4.6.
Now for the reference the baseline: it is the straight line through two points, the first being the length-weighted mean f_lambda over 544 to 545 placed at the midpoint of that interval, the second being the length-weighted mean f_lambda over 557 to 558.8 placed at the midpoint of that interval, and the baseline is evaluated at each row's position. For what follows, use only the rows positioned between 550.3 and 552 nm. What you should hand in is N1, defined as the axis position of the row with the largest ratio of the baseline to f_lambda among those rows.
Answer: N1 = 551.40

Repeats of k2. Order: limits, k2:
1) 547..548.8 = 42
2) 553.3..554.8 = 35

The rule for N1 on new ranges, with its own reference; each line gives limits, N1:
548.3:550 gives 549.40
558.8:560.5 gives 558.90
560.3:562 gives 561.90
